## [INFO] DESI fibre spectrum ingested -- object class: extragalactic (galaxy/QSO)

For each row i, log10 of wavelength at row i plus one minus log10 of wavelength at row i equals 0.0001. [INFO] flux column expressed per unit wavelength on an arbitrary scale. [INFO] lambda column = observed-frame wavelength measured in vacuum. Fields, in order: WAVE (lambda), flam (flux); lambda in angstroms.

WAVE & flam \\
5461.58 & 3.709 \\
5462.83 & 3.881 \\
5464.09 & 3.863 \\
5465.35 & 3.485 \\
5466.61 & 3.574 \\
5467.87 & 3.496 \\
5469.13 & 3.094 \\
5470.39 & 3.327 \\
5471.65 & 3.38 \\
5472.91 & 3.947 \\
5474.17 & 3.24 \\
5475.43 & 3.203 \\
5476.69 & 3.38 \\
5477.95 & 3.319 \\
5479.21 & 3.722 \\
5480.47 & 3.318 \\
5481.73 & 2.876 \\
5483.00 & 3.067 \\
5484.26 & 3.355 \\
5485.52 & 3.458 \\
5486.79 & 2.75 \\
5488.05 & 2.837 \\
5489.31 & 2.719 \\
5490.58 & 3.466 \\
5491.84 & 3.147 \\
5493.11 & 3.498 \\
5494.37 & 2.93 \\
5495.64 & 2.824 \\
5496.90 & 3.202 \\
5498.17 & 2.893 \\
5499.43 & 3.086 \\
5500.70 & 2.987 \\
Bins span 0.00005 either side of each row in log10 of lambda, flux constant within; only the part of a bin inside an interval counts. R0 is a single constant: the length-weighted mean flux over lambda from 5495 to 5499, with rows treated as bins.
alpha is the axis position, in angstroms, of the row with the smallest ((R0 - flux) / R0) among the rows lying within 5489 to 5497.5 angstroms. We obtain 5493.11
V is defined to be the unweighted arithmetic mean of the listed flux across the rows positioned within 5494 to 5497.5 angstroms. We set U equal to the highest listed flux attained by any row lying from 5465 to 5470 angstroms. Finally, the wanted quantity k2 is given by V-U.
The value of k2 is -0.59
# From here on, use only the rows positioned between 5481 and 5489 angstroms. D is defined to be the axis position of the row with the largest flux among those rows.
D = 5485.52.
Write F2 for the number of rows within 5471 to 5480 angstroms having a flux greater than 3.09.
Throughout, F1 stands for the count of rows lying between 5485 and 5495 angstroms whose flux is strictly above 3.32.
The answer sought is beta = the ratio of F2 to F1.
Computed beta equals 2.3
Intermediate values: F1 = 3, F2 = 7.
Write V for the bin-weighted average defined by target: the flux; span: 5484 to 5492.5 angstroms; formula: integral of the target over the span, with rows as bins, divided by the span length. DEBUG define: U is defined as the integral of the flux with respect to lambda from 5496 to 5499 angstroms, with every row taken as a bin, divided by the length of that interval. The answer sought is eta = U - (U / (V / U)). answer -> 0.05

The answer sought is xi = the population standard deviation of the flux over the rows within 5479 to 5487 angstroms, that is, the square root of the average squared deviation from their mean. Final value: 0.32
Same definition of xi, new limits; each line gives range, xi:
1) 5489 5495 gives 0.30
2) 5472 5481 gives 0.26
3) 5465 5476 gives 0.24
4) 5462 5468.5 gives 0.18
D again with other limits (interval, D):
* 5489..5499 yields 5493.11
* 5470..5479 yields 5472.91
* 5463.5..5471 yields 5464.09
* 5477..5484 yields 5479.21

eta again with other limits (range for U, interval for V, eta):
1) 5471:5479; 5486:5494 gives -0.40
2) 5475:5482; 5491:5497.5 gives -0.21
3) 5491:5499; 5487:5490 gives -0.34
